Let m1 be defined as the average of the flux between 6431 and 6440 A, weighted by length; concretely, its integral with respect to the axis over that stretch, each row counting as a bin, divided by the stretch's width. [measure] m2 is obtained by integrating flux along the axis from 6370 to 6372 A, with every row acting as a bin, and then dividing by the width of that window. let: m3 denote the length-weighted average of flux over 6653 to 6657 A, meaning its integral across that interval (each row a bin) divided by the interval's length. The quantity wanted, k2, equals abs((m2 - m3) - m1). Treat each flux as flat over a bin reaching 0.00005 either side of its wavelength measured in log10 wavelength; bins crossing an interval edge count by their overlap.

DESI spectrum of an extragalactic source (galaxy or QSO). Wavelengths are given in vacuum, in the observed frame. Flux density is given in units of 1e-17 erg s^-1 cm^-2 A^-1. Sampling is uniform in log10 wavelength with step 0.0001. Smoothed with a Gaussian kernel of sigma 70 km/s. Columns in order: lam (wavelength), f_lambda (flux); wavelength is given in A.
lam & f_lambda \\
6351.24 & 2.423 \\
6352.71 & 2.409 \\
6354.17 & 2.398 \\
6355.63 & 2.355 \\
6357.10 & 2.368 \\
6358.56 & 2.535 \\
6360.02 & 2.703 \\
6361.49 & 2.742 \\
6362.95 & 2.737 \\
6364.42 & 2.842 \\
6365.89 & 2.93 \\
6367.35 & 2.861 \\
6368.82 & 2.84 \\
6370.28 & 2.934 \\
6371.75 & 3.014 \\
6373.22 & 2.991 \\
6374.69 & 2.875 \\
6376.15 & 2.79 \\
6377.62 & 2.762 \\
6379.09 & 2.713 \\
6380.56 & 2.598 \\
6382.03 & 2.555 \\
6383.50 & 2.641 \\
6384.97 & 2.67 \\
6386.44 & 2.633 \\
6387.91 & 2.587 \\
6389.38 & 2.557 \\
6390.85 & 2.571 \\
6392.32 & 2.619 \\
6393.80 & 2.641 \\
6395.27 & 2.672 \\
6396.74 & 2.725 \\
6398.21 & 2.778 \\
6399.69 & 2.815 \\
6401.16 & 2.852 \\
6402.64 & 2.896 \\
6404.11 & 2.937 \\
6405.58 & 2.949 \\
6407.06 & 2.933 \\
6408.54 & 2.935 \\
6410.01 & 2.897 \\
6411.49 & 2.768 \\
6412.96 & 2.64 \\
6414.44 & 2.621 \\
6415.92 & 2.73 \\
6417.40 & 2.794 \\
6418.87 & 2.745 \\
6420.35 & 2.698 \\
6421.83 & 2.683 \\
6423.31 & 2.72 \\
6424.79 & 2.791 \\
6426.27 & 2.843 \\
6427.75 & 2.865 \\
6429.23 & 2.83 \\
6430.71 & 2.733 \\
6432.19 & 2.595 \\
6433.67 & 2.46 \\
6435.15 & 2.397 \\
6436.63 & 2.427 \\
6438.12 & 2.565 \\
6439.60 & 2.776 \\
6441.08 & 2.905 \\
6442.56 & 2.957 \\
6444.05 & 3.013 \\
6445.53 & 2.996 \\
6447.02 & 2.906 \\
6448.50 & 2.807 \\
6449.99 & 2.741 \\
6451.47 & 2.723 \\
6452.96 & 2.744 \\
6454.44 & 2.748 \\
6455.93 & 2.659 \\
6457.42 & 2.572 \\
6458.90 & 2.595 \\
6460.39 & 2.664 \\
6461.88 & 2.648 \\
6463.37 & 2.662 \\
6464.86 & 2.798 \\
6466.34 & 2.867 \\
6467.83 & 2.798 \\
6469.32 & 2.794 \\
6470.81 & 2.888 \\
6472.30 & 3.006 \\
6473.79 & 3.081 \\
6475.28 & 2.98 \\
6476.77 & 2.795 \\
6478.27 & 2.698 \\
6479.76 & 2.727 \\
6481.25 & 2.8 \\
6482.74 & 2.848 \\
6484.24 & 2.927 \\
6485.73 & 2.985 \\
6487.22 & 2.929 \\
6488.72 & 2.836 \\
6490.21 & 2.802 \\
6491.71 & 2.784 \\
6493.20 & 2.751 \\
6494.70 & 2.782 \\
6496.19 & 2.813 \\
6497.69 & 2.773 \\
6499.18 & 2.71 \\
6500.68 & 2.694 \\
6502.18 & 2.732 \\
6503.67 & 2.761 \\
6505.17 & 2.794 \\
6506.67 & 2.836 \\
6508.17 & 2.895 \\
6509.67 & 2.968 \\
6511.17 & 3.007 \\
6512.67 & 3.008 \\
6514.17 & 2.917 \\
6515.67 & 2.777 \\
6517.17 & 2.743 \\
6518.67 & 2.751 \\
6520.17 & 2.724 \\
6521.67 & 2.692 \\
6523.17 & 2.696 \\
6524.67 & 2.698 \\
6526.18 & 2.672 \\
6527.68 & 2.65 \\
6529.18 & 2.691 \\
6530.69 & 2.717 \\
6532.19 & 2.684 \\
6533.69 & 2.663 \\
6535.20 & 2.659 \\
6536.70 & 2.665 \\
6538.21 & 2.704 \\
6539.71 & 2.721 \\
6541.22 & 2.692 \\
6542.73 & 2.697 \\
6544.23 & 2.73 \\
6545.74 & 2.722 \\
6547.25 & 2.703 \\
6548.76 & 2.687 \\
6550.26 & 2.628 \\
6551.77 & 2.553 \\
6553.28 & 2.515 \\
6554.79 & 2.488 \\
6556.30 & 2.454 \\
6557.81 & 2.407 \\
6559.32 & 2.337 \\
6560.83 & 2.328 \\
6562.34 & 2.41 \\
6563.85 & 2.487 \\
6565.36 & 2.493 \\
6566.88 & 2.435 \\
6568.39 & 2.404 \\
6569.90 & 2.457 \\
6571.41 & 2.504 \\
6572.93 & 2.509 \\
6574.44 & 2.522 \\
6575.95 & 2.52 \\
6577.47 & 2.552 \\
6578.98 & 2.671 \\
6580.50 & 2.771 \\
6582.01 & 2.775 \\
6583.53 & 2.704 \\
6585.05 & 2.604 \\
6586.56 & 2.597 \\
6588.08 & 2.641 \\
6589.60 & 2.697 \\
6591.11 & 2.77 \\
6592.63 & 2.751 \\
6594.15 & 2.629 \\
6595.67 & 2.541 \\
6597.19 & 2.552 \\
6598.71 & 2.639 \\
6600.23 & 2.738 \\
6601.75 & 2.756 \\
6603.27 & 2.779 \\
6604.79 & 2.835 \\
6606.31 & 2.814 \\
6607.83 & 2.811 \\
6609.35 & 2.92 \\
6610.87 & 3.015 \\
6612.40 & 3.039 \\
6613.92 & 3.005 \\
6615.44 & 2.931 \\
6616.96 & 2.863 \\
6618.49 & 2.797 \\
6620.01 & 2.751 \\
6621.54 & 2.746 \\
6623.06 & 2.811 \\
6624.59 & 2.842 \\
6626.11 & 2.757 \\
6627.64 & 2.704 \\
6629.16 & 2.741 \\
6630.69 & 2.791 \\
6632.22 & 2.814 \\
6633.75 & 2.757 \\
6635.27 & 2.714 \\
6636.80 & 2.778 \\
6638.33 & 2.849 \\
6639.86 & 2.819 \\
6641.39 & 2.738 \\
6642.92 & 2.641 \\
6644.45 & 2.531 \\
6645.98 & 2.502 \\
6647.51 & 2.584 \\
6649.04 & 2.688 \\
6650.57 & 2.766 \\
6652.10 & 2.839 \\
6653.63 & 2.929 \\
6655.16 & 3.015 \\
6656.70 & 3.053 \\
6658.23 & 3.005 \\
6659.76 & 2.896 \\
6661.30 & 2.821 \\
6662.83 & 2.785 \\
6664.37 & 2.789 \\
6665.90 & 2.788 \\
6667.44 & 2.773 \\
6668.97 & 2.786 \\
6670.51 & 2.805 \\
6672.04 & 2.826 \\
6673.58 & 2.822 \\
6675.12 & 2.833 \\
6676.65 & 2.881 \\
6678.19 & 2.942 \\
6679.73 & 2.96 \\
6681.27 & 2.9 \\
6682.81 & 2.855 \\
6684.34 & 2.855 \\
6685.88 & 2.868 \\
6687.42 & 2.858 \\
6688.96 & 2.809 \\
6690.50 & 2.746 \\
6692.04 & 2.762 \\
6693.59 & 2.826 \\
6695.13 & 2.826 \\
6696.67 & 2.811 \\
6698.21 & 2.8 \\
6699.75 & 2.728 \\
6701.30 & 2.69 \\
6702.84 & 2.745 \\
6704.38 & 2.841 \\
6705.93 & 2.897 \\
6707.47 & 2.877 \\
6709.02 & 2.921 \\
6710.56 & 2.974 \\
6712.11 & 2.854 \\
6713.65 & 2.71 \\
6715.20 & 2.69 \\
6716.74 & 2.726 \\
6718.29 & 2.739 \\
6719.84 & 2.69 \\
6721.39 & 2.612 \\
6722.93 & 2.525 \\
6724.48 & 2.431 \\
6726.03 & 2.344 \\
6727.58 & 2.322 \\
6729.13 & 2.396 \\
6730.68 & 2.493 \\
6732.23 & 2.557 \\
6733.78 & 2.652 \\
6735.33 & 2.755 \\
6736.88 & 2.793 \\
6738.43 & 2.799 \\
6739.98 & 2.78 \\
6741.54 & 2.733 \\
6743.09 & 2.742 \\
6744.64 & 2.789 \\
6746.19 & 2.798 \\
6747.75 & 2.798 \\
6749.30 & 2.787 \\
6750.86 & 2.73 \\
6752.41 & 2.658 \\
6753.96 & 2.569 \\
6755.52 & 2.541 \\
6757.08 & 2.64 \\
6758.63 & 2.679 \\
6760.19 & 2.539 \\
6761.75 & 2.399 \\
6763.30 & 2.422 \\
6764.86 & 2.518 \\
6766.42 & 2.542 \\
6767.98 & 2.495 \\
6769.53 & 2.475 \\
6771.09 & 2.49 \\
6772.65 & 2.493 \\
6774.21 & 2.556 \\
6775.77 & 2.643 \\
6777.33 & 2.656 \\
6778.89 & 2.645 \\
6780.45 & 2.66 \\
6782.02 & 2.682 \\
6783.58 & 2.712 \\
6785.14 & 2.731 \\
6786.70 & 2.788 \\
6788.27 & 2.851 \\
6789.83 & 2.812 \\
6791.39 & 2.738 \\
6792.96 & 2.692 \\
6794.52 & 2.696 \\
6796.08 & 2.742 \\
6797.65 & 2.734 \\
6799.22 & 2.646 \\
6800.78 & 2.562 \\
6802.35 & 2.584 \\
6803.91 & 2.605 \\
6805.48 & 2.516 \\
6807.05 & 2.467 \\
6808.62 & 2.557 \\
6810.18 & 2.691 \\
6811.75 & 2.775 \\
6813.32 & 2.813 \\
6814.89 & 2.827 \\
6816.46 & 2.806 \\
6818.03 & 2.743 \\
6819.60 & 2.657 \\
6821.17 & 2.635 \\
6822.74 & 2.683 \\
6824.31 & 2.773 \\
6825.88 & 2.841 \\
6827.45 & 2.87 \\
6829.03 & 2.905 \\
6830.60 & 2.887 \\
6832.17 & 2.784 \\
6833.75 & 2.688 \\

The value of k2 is 2.56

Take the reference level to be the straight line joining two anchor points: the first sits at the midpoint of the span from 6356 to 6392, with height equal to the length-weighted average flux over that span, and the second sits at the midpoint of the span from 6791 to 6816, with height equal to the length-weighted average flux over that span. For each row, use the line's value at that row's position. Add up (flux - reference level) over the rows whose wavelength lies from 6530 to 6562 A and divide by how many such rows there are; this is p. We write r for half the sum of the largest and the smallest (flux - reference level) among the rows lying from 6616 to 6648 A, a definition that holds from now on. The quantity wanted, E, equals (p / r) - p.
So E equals 16.1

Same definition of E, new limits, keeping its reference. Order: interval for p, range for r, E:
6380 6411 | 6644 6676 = 0.2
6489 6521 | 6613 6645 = 1.2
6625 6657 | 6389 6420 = 2.1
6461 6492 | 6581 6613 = 1.2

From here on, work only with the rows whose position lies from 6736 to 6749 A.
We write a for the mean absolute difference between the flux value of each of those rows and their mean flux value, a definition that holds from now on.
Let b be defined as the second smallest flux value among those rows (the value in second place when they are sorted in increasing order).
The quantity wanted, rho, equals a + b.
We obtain 2.76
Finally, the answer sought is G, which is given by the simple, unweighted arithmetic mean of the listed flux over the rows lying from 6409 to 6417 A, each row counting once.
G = 2.73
